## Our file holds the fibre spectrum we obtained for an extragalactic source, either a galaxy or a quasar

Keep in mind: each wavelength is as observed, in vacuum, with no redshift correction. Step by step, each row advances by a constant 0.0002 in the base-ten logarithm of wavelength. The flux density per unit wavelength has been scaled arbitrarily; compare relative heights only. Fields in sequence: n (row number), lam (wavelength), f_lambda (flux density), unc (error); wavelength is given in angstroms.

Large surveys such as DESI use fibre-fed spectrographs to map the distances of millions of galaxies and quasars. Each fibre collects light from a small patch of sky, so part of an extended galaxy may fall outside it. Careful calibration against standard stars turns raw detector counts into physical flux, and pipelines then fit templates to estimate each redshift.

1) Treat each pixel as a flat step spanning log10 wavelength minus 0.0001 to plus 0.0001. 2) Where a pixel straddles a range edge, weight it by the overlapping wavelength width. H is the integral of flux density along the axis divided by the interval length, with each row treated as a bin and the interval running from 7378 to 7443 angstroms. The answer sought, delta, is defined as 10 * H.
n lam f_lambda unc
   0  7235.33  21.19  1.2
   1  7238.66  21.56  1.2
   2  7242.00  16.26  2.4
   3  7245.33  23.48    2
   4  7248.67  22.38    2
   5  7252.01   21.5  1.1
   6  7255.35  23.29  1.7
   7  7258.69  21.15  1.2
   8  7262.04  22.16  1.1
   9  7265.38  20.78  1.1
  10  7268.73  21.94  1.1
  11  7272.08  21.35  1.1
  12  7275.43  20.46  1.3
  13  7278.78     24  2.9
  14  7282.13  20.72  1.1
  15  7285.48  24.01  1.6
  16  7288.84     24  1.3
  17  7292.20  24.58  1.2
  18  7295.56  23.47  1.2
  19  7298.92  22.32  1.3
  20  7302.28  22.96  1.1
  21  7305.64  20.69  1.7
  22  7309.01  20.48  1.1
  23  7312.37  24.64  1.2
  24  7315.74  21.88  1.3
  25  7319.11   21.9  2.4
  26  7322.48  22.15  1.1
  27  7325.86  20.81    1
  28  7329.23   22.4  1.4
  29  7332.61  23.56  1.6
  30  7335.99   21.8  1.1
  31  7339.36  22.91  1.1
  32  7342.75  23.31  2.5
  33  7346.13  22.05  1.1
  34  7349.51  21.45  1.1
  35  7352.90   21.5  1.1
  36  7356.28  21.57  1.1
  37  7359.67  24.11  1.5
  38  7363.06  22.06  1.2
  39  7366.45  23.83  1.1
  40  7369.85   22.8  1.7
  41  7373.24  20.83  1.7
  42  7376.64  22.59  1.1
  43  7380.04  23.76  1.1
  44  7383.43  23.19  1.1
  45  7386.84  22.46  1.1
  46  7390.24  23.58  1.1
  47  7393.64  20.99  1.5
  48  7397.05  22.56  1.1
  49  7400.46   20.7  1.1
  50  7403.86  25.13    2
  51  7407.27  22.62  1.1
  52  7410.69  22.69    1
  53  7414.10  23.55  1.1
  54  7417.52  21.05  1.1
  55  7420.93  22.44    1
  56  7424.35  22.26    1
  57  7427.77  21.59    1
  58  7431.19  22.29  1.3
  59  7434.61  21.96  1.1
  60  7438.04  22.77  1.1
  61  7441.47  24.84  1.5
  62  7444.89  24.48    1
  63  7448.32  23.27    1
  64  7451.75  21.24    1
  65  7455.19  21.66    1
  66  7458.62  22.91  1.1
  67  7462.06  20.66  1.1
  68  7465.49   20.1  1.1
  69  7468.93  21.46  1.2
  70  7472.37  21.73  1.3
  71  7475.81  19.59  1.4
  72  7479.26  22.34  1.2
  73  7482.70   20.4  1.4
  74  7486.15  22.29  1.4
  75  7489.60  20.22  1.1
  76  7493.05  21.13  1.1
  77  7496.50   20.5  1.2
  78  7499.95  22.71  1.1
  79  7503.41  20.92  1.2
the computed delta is 226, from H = 22.6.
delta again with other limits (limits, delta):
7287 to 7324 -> 226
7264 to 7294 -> 224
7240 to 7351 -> 221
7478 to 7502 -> 213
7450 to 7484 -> 212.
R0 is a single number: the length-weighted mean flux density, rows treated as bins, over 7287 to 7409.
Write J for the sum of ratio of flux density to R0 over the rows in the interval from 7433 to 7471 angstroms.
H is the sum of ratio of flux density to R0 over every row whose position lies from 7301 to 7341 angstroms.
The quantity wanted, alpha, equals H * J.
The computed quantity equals 128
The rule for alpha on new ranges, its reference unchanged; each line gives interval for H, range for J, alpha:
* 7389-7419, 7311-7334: 63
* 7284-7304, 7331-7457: 232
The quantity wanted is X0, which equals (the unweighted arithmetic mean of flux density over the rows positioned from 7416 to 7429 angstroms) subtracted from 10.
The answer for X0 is -11.8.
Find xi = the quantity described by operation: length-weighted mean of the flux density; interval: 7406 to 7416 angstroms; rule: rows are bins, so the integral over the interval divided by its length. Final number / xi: 22.9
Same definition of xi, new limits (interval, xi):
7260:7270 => 21.6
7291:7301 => 23.4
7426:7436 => 22.0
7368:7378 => 22.1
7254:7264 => 22.1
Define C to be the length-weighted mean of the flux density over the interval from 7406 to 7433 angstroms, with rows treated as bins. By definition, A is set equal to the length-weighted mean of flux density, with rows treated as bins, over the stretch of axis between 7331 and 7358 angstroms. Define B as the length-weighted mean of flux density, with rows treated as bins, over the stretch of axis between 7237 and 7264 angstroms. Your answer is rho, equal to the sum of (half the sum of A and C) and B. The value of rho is 43.8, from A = 22.3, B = 21.46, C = 22.3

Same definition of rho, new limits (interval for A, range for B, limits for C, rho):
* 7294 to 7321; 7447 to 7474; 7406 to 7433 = 43.9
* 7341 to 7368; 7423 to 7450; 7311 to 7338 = 45.4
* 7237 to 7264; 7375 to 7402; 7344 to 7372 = 44.4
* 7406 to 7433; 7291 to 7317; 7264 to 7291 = 44.9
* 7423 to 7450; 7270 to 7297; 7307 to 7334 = 45.4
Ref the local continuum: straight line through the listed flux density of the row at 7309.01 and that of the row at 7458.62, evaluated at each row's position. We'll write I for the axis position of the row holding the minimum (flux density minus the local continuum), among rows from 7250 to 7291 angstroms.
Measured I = 7275.43 angstroms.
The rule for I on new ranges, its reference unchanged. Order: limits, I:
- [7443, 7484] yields 7475.81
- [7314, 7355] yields 7325.86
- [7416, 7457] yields 7451.75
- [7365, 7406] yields 7400.46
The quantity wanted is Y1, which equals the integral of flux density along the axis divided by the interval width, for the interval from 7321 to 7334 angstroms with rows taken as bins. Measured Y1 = 22.19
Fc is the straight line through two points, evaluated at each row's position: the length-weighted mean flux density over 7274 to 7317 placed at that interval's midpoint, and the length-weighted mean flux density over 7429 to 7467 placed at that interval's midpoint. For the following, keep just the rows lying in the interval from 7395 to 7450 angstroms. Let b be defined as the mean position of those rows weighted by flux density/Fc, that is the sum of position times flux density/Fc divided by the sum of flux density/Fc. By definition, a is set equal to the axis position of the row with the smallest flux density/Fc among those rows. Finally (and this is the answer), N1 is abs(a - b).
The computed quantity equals 22.4 angstroms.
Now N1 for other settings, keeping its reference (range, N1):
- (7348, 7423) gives 15.2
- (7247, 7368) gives 32.3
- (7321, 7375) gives 22.1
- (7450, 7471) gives 5.2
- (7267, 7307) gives 11.9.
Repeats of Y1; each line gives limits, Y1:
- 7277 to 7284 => 22.40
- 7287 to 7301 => 23.57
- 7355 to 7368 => 22.92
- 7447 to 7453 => 22.27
